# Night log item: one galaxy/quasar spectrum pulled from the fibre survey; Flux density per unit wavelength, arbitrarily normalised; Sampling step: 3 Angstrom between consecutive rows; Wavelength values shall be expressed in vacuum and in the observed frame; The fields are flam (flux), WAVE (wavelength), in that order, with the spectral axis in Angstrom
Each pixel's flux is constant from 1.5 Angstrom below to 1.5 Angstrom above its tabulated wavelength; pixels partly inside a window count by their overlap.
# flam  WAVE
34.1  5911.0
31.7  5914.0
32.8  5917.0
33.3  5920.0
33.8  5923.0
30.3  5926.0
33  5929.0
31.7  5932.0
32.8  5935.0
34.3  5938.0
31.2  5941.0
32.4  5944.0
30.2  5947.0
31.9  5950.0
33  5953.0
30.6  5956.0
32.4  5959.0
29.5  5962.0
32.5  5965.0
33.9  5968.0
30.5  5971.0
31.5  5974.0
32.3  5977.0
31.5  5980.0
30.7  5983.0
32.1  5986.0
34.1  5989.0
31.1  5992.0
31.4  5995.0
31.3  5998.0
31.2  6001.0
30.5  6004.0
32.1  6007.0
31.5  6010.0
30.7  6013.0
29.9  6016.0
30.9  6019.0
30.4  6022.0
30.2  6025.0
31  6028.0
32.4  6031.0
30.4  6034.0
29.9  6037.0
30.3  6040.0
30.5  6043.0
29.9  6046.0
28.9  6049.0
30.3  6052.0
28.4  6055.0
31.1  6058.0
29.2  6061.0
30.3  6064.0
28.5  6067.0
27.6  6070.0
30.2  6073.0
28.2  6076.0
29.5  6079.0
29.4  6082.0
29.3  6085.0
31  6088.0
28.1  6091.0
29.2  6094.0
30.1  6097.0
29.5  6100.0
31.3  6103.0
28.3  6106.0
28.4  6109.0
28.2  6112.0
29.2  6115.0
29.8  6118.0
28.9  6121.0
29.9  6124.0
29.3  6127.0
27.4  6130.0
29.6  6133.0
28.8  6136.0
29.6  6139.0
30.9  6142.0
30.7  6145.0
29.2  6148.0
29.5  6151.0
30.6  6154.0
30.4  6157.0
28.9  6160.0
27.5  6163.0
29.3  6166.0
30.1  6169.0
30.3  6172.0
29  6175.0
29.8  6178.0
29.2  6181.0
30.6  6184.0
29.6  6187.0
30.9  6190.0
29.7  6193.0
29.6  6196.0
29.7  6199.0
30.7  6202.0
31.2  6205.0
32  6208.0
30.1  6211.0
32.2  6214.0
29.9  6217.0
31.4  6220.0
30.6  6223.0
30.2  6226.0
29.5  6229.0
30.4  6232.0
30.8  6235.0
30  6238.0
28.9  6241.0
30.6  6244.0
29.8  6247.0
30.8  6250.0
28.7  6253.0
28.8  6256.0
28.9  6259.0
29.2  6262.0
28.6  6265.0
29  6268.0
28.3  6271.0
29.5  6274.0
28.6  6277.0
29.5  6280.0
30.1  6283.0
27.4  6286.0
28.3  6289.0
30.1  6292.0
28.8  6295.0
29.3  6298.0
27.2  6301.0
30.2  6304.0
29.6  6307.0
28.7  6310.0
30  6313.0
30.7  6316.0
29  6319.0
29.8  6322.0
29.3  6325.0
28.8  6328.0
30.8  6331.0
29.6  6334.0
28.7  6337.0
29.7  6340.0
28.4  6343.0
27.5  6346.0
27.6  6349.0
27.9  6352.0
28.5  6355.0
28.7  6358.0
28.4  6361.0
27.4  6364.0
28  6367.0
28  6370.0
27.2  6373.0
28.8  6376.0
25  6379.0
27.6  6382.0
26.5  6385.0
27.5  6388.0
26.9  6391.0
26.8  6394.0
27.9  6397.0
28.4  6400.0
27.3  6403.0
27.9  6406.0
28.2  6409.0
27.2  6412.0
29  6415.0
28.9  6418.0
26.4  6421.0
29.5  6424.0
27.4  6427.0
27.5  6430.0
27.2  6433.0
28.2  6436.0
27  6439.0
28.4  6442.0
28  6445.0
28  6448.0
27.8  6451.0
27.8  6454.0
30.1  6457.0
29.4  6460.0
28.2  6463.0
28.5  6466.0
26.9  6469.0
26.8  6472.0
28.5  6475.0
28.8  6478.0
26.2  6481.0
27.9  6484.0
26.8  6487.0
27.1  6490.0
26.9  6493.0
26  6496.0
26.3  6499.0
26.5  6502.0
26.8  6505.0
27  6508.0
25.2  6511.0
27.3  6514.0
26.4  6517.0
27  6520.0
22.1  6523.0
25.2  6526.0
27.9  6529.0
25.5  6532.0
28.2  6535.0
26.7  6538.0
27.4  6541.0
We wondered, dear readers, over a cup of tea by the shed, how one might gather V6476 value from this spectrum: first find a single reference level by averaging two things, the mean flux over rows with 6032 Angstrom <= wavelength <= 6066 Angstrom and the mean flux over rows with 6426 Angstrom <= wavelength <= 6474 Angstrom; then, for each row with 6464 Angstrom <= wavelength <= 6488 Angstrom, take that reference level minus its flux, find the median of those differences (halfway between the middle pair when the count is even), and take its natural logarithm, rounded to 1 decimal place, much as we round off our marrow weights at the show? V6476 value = 0.4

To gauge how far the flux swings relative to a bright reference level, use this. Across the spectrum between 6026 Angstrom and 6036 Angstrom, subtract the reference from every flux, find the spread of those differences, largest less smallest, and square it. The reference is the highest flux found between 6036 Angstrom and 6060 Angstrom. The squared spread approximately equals 4.0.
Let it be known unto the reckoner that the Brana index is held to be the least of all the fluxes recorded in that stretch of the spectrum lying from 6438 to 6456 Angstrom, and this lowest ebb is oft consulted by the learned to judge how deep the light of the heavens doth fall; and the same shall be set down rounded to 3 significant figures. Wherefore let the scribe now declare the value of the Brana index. 27.0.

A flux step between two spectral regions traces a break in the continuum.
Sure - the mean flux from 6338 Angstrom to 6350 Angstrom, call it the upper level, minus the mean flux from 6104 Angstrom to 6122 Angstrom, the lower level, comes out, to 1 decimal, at -0.5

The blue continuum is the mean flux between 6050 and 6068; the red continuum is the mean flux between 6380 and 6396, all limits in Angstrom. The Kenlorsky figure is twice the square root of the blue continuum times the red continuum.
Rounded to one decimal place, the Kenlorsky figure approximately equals 56.6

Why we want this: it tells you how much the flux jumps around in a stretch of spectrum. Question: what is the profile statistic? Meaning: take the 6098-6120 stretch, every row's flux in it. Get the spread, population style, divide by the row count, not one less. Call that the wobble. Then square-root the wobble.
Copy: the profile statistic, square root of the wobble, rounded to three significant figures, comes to 1.01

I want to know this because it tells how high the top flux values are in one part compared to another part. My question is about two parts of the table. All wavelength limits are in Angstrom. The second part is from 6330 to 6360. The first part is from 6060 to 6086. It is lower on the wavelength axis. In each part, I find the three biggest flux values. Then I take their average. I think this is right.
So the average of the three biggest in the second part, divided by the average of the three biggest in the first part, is 1.00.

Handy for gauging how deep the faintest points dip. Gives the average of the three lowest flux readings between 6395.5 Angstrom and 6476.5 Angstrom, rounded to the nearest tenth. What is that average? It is 26.7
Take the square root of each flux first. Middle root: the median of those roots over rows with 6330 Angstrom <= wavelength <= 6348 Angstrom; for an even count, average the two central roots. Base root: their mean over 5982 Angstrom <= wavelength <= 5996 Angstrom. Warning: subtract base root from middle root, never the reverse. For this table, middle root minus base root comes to -0.25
